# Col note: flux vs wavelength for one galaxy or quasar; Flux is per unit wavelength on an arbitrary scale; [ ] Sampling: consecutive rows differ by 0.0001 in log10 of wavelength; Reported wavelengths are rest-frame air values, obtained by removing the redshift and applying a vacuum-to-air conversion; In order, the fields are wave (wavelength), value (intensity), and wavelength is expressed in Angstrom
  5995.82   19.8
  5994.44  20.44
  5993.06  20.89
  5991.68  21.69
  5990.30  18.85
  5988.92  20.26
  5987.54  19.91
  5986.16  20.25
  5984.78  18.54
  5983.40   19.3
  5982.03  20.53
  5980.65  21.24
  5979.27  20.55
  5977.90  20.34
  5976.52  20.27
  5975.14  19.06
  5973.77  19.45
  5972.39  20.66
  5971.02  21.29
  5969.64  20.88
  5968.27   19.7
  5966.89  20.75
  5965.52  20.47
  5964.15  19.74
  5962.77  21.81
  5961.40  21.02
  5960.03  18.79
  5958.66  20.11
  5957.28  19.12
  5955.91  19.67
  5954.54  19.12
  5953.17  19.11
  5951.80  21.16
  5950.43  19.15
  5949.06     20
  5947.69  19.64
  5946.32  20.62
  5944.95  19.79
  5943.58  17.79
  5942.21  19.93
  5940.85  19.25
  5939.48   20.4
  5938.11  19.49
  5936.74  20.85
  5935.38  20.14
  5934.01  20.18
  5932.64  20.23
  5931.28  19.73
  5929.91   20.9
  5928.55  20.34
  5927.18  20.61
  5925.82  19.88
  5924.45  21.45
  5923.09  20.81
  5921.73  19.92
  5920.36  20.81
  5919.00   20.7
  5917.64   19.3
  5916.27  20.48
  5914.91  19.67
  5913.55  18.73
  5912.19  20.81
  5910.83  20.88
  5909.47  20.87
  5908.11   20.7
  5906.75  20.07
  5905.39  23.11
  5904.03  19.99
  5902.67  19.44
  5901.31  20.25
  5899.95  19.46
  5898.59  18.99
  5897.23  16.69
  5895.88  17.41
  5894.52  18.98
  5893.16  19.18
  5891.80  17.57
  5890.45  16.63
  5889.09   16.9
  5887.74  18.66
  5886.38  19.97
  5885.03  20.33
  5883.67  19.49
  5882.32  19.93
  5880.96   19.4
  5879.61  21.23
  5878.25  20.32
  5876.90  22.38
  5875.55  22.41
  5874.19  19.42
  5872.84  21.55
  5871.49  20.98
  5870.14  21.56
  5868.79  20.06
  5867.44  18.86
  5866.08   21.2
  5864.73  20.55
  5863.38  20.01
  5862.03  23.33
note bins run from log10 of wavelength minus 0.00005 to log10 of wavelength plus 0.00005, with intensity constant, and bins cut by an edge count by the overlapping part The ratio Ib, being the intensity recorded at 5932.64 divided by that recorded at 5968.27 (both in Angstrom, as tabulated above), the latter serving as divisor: 1.03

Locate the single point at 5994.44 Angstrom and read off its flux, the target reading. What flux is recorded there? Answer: 20.44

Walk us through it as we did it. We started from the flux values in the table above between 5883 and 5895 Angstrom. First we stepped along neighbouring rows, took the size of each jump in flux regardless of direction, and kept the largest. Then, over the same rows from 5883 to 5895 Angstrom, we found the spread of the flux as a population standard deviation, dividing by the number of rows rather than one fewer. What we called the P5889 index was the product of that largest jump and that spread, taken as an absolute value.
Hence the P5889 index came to 2.2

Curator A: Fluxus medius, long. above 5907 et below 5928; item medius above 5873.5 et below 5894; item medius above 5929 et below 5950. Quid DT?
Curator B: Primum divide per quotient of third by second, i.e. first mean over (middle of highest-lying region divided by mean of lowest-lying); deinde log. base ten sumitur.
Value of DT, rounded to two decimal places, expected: 1.30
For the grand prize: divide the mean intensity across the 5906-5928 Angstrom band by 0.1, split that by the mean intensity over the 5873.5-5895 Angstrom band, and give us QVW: 10.4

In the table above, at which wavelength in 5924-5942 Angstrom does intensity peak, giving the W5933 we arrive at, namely 5924.45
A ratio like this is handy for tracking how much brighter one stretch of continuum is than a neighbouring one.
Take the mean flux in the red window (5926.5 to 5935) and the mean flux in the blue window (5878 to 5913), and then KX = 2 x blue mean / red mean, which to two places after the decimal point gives 1.92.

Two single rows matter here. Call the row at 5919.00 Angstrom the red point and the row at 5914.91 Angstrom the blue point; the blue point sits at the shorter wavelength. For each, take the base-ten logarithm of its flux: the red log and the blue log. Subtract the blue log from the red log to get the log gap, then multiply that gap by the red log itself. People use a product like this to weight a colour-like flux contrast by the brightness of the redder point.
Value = 0.029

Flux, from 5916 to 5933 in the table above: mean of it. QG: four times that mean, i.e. 81.6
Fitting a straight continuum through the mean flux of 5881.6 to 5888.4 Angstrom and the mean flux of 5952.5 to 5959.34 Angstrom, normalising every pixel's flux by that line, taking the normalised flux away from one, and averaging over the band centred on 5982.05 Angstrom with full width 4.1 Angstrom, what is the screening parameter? -0.053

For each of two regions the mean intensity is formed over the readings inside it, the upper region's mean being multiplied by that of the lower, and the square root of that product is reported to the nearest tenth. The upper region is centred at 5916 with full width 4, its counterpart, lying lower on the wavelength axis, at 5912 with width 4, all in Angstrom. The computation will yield 20.0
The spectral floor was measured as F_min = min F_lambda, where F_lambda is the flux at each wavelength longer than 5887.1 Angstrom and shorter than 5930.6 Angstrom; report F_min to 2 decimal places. 16.63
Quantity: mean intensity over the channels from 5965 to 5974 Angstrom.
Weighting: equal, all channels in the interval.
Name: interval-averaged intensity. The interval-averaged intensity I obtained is 20.5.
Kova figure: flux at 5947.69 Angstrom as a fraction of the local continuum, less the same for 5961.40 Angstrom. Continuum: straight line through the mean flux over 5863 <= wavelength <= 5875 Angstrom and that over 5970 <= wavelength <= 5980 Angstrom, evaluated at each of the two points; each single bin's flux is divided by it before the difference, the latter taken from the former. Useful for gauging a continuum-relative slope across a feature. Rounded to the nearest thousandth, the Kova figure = -0.070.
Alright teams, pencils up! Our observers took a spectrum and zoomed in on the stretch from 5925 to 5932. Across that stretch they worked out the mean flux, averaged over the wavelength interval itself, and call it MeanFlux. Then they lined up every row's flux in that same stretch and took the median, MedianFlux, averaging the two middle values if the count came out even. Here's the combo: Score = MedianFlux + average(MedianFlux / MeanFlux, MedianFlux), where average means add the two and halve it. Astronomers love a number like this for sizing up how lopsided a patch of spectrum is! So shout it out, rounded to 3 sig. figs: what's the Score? 31.0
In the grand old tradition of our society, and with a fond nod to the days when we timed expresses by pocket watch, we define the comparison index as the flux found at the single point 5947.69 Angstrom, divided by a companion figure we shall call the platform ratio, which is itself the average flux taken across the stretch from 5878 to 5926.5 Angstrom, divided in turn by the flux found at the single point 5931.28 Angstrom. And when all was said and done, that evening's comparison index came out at 19.7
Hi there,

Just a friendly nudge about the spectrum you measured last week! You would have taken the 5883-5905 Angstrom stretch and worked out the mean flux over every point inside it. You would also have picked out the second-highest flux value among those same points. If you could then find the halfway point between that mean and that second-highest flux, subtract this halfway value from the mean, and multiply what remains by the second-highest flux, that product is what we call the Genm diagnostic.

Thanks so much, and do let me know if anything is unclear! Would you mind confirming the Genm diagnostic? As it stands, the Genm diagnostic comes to -15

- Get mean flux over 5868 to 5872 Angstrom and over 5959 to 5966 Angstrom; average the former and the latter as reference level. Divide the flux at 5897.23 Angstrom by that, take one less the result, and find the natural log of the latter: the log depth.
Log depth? -1.66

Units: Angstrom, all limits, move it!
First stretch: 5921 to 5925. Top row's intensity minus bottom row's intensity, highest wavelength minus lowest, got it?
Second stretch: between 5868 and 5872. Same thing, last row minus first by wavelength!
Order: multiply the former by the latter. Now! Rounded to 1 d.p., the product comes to 1.4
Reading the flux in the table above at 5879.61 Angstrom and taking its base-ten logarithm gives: 1.327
